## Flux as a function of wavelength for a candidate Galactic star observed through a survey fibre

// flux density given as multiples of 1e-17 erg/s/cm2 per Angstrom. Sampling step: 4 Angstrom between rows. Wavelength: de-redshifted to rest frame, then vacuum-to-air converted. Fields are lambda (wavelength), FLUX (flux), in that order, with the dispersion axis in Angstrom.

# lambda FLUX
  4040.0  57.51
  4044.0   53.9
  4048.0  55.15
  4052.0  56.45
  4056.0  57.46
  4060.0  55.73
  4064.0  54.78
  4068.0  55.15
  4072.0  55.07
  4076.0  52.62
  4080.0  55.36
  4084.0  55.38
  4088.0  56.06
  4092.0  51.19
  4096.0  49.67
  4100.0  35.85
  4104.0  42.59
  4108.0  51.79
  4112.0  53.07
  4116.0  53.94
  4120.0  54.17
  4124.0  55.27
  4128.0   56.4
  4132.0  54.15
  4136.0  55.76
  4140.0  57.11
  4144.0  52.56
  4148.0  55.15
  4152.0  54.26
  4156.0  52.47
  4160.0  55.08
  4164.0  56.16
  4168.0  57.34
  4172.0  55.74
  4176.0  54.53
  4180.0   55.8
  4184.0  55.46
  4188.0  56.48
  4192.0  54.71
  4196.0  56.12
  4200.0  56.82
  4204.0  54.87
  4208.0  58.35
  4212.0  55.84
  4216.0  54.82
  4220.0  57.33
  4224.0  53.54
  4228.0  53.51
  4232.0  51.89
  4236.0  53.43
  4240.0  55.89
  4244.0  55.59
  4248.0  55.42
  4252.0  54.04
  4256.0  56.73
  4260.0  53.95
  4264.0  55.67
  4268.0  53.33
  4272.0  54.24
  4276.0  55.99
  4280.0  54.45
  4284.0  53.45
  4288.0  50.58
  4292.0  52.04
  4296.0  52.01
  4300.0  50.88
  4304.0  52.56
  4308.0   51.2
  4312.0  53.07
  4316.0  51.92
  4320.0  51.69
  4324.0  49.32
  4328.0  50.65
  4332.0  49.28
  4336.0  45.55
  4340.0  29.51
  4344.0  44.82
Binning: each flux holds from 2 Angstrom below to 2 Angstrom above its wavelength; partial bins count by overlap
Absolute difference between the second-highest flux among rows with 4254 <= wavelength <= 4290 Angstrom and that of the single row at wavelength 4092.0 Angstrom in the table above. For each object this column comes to 4.8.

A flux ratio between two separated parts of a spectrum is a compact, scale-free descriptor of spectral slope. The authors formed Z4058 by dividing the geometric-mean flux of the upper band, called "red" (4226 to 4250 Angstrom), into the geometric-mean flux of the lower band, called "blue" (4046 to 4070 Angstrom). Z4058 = 1.03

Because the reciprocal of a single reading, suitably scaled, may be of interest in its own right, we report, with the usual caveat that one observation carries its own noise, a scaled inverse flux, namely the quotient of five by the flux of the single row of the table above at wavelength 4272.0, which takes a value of 0.092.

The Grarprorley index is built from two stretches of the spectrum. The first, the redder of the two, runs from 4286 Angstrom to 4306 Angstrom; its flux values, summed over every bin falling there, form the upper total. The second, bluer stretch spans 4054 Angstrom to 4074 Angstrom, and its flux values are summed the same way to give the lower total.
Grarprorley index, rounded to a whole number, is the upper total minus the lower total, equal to -20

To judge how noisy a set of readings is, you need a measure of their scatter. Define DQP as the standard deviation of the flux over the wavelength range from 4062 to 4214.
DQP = 4.0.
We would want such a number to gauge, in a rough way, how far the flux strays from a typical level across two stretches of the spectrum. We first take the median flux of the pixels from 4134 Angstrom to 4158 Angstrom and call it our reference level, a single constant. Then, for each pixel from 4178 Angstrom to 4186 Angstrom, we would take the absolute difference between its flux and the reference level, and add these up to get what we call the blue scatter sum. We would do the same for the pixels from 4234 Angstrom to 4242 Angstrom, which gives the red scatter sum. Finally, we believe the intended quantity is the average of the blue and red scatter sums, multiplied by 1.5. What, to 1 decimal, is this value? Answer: 3.2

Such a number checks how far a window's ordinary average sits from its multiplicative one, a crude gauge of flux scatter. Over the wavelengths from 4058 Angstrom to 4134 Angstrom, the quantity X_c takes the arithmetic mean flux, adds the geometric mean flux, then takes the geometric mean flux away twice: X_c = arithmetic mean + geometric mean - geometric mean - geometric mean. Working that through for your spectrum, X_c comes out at 0.282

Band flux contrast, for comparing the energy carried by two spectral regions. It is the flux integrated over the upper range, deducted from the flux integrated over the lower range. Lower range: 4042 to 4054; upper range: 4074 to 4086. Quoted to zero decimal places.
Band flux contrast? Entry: 9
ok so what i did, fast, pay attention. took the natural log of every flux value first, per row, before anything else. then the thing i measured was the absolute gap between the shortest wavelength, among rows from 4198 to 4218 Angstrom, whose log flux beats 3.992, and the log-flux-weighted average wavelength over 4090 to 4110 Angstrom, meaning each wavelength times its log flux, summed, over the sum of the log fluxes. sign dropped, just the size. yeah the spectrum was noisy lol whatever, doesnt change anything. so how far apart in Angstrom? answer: 100.0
